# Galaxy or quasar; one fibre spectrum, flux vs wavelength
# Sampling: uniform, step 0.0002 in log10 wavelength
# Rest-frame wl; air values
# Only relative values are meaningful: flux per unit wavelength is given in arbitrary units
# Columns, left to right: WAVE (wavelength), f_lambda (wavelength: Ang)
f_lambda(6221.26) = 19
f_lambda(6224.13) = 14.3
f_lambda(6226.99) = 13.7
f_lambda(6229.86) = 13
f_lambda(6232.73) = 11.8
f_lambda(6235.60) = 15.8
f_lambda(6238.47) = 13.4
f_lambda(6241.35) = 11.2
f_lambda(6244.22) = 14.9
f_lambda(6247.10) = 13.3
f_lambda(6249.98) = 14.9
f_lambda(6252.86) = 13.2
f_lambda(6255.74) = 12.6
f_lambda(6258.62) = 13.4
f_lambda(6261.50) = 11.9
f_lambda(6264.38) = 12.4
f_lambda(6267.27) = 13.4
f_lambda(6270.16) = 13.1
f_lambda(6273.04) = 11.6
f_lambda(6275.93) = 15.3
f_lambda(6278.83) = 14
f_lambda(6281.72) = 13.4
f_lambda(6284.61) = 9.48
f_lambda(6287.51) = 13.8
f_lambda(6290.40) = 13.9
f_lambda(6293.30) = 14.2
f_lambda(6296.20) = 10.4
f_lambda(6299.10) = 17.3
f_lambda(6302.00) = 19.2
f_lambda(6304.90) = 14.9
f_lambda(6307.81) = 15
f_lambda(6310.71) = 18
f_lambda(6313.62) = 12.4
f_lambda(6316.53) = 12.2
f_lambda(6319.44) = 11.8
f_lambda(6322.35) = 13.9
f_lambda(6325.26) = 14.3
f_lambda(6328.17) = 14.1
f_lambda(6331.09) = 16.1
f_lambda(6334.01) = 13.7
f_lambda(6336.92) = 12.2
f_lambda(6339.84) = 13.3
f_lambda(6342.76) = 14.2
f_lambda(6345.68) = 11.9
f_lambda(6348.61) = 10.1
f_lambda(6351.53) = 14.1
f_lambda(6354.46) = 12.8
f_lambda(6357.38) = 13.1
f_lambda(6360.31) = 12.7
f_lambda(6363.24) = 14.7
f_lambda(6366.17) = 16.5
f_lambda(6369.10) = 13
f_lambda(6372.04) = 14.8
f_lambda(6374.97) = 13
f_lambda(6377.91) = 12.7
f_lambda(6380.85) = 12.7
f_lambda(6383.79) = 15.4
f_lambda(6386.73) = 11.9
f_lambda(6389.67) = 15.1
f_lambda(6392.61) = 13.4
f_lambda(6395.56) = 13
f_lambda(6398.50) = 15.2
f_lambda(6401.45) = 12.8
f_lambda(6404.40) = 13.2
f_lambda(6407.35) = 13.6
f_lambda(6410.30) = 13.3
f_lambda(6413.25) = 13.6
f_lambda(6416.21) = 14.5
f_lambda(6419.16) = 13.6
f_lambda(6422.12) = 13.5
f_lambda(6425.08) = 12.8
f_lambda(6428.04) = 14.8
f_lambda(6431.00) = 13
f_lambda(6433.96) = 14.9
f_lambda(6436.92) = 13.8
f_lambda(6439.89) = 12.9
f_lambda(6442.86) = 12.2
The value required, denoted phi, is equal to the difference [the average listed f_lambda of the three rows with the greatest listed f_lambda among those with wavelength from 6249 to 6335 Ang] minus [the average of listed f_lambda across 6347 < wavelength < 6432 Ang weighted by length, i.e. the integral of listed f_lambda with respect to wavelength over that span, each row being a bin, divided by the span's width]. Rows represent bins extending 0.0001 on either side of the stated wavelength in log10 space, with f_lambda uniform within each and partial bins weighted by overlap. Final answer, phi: 4.6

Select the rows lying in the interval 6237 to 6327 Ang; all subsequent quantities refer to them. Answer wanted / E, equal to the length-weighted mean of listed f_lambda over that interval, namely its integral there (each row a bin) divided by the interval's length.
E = 13.6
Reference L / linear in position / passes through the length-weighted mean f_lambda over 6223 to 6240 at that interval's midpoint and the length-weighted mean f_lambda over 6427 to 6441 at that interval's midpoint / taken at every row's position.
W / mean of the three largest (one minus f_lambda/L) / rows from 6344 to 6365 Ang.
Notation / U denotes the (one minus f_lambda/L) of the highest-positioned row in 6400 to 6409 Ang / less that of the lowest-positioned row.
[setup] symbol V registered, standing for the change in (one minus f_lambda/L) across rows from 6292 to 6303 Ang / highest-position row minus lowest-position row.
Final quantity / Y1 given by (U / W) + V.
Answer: -0.7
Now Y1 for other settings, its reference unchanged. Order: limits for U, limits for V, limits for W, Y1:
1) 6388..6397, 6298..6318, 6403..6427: 3.2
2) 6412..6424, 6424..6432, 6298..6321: 0.1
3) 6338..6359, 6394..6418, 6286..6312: 0.1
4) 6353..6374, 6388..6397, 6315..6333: -1.6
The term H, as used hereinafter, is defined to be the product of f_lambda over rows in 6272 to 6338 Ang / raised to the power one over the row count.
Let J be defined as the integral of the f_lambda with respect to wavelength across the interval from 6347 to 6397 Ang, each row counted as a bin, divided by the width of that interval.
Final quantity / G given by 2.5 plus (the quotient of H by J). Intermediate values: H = 13.8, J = 13.5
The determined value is 3.524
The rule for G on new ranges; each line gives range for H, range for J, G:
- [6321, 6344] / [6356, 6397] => 3.516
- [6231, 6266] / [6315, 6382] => 3.483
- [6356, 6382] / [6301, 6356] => 3.484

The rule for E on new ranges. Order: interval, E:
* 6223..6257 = 13.5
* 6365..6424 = 13.7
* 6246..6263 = 13.2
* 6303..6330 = 14.2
